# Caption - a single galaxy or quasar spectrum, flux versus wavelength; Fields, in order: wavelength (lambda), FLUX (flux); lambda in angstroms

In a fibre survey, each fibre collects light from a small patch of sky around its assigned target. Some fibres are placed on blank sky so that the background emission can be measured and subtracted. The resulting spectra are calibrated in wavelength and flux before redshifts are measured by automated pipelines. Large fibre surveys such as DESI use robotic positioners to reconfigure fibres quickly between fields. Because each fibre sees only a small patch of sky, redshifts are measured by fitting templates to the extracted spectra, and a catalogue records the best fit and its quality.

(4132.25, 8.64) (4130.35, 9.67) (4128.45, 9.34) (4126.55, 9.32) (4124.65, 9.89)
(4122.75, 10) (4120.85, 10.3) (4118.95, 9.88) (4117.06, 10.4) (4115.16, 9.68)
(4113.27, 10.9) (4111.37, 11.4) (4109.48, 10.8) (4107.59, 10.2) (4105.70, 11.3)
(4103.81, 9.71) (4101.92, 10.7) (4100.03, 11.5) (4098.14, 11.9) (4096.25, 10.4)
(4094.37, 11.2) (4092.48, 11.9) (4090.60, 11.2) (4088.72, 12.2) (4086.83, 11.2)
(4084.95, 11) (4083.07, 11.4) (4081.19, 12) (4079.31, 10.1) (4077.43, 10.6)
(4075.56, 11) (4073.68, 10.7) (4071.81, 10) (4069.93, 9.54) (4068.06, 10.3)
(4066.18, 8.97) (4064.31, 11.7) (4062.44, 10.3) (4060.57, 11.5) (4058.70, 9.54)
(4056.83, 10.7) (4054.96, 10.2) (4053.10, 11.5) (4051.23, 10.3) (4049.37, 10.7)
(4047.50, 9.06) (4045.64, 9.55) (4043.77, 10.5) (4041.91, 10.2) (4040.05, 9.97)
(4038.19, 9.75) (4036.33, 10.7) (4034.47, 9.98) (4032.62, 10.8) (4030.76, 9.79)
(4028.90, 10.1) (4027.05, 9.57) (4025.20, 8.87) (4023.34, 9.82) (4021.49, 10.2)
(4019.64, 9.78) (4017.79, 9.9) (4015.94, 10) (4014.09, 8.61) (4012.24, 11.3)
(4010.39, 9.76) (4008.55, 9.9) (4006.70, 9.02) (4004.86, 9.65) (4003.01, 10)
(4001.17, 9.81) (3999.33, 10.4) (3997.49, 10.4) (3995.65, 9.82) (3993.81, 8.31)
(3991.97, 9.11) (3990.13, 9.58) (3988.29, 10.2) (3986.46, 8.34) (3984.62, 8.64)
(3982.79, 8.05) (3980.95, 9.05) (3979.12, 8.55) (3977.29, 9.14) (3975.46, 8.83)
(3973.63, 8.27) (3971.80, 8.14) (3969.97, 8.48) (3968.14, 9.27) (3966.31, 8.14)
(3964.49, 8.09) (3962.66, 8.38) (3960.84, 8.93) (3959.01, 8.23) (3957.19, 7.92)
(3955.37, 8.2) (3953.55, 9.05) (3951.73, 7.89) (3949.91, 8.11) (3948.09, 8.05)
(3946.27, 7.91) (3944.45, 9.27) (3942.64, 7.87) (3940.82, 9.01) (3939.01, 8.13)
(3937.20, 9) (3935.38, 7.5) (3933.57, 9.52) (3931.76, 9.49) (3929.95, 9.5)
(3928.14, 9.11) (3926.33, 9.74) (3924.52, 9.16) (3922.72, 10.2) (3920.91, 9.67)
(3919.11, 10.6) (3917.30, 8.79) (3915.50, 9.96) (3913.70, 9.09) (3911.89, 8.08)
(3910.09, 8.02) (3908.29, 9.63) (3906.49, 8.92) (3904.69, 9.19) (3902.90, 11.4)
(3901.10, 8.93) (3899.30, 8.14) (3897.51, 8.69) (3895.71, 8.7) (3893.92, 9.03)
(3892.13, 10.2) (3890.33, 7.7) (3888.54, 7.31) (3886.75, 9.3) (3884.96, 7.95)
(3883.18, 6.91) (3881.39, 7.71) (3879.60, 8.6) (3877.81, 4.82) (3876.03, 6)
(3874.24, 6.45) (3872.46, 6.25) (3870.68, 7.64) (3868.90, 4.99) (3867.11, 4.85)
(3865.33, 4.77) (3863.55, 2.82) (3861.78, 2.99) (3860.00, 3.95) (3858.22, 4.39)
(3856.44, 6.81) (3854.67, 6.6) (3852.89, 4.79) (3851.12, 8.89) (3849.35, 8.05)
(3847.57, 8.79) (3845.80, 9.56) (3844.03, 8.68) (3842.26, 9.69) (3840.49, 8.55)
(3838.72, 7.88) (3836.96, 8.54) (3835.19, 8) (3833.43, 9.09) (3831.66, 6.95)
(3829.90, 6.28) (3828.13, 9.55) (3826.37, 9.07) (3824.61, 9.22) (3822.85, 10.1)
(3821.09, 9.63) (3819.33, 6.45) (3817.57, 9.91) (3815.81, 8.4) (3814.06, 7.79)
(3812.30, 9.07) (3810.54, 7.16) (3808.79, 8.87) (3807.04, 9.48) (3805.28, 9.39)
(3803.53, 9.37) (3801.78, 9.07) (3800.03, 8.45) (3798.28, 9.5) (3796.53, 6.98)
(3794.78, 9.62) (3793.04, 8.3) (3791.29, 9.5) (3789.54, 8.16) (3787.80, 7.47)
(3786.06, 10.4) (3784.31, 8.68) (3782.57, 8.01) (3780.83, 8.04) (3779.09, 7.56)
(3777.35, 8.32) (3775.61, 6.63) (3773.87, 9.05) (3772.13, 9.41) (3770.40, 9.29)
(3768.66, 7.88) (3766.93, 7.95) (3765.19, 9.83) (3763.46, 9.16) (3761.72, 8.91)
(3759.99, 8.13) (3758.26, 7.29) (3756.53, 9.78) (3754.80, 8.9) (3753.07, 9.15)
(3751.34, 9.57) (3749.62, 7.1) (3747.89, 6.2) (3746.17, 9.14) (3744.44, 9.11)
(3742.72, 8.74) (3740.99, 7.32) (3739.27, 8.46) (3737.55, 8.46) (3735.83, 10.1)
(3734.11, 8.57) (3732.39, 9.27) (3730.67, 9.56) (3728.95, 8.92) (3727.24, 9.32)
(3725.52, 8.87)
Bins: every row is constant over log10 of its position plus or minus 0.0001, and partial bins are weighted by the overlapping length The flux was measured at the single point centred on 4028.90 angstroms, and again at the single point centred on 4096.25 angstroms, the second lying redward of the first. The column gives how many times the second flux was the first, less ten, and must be -8.97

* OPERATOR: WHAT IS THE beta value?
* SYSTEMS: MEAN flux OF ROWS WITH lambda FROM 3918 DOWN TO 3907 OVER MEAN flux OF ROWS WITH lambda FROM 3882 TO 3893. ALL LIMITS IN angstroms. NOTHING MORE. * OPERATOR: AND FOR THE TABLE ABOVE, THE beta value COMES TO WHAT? 1.09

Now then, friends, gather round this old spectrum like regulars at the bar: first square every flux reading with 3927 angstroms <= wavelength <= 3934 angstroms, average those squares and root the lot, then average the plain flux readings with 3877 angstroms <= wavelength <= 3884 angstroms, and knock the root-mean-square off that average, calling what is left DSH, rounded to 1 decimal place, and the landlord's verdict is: -2.4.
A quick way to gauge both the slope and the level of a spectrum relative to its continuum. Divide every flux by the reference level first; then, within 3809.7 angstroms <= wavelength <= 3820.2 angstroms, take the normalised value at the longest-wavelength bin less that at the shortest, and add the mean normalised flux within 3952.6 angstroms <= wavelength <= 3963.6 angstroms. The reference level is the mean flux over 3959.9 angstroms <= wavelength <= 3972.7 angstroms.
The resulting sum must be 0.91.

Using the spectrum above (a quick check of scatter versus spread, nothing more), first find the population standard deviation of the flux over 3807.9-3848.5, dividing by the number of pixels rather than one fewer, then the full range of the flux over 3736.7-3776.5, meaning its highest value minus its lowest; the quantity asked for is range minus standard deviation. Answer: 2.58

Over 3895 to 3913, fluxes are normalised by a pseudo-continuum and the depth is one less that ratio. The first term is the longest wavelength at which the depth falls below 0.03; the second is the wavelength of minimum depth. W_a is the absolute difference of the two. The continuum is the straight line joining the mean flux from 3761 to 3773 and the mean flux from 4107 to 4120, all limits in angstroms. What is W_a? 5.4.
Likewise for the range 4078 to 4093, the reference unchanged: 3.8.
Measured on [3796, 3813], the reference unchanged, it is 14.0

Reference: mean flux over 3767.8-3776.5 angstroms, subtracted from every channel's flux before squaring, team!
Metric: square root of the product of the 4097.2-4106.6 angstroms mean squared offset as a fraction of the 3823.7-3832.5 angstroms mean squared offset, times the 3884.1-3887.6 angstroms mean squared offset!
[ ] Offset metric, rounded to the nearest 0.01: 1.38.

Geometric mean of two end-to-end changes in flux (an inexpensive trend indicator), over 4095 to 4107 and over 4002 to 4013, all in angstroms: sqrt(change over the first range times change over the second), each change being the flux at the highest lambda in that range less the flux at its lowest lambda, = 1.1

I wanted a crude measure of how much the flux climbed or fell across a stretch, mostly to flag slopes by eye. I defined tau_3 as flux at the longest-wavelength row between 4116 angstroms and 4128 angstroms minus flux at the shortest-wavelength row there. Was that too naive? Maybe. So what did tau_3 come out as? -1.1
